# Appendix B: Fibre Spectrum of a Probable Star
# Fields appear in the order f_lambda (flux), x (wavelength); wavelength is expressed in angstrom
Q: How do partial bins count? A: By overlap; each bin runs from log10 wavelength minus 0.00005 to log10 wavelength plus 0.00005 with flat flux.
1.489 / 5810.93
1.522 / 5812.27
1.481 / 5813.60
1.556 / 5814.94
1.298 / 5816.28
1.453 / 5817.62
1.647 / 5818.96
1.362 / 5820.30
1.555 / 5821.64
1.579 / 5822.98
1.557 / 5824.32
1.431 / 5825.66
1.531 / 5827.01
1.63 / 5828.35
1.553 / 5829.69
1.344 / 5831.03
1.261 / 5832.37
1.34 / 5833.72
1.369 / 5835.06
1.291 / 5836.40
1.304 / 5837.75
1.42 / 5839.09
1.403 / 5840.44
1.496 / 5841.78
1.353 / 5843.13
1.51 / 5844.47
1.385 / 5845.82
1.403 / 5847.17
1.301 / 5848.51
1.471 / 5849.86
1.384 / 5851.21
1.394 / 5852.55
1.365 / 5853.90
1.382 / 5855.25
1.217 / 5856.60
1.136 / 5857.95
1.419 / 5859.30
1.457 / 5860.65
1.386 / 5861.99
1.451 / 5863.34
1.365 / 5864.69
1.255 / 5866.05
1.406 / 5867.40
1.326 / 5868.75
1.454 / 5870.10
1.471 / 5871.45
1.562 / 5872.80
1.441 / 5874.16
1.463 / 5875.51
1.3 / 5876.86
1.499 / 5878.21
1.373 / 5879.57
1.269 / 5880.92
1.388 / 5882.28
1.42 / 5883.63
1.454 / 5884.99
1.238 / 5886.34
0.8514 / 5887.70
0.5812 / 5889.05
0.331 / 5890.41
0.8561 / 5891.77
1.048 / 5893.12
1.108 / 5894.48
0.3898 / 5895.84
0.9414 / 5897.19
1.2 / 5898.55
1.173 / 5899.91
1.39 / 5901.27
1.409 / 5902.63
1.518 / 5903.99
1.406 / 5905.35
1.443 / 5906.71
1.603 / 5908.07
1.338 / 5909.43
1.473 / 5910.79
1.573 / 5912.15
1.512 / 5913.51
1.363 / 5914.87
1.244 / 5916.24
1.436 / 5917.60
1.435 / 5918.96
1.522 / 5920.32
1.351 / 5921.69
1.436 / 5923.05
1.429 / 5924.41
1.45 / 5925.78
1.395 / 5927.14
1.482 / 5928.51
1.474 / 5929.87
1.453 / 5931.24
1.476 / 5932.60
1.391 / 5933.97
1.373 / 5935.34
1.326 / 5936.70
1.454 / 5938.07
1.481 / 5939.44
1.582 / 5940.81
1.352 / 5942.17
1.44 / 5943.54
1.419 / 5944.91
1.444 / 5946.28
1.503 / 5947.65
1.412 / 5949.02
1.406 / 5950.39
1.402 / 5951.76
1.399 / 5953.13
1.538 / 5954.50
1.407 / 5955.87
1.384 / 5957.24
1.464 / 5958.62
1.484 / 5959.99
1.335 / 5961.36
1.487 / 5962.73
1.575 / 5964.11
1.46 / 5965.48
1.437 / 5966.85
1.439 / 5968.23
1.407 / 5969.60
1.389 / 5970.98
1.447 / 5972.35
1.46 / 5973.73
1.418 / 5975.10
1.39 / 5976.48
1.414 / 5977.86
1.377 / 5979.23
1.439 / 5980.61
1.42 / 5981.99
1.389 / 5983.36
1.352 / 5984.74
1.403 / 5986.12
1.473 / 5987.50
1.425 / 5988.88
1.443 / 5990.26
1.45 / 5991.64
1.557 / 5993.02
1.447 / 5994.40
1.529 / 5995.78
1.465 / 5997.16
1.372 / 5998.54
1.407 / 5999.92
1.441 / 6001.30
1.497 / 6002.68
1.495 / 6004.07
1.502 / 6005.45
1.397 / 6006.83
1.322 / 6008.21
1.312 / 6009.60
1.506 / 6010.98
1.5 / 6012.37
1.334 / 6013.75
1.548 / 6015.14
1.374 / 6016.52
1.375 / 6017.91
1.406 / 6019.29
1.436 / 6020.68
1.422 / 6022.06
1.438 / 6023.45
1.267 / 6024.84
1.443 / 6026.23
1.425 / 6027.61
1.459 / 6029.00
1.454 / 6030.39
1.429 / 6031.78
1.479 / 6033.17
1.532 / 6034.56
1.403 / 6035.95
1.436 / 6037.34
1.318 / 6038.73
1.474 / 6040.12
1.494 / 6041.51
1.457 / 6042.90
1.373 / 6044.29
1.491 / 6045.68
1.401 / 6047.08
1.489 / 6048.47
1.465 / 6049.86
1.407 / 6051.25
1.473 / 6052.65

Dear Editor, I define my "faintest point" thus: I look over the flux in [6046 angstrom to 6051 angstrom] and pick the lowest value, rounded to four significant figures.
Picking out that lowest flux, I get 1.401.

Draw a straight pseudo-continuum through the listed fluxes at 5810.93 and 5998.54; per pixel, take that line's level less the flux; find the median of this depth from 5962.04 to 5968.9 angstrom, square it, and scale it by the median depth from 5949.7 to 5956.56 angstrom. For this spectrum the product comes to 0.0000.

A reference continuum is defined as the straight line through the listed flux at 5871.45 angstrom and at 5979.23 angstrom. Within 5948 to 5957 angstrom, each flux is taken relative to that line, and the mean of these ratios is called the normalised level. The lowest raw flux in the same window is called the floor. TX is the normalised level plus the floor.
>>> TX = 2.42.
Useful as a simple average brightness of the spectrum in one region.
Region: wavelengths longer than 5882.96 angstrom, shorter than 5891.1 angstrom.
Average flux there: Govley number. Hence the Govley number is 0.98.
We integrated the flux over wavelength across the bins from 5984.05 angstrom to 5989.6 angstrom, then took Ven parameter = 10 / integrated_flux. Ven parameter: 1.28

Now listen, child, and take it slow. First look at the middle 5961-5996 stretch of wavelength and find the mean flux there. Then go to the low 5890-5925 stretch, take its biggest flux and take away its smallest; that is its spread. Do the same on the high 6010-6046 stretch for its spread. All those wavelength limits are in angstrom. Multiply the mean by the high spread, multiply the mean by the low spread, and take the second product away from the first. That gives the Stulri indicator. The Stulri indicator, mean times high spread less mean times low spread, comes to -1.42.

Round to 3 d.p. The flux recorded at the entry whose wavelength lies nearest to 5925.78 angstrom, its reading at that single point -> 1.450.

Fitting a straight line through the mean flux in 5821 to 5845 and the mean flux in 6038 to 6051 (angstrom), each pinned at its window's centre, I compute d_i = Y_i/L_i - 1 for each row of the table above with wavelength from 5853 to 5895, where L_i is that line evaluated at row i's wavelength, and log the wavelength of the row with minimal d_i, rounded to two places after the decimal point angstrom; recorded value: 5890.41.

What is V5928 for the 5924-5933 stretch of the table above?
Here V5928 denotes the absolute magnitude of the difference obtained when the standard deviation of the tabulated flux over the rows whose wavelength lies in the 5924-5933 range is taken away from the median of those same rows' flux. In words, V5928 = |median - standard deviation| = 1.42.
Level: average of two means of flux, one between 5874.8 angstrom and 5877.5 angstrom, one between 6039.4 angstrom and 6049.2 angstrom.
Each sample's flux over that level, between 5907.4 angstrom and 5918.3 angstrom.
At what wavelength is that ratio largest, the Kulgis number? 5908.07 angstrom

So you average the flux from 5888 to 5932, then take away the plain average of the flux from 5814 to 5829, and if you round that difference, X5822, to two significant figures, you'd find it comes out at -0.24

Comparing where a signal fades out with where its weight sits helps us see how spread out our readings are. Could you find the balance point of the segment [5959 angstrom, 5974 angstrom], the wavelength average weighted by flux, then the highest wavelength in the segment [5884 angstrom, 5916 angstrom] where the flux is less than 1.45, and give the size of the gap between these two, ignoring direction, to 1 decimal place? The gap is 52.0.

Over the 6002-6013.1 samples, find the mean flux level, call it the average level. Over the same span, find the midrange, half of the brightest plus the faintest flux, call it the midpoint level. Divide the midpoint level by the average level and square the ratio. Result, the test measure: 0.96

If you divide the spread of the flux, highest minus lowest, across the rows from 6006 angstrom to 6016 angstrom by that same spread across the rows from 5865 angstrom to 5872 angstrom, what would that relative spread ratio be 1.1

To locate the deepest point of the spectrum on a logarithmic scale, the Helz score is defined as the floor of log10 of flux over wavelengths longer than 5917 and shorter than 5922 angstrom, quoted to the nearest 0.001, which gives 0.131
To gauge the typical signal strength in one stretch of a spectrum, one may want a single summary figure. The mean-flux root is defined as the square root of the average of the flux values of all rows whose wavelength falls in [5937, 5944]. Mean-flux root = 1.21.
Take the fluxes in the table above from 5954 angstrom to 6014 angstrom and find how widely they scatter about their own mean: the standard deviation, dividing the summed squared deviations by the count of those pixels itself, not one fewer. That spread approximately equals 0.061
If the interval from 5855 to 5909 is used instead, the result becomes 0.294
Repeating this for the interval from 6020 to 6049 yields 0.059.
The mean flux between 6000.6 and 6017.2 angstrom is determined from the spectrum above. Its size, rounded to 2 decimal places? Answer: 1.44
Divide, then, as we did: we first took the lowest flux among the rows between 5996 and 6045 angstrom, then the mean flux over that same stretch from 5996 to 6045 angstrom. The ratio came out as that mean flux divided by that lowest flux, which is 1.13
